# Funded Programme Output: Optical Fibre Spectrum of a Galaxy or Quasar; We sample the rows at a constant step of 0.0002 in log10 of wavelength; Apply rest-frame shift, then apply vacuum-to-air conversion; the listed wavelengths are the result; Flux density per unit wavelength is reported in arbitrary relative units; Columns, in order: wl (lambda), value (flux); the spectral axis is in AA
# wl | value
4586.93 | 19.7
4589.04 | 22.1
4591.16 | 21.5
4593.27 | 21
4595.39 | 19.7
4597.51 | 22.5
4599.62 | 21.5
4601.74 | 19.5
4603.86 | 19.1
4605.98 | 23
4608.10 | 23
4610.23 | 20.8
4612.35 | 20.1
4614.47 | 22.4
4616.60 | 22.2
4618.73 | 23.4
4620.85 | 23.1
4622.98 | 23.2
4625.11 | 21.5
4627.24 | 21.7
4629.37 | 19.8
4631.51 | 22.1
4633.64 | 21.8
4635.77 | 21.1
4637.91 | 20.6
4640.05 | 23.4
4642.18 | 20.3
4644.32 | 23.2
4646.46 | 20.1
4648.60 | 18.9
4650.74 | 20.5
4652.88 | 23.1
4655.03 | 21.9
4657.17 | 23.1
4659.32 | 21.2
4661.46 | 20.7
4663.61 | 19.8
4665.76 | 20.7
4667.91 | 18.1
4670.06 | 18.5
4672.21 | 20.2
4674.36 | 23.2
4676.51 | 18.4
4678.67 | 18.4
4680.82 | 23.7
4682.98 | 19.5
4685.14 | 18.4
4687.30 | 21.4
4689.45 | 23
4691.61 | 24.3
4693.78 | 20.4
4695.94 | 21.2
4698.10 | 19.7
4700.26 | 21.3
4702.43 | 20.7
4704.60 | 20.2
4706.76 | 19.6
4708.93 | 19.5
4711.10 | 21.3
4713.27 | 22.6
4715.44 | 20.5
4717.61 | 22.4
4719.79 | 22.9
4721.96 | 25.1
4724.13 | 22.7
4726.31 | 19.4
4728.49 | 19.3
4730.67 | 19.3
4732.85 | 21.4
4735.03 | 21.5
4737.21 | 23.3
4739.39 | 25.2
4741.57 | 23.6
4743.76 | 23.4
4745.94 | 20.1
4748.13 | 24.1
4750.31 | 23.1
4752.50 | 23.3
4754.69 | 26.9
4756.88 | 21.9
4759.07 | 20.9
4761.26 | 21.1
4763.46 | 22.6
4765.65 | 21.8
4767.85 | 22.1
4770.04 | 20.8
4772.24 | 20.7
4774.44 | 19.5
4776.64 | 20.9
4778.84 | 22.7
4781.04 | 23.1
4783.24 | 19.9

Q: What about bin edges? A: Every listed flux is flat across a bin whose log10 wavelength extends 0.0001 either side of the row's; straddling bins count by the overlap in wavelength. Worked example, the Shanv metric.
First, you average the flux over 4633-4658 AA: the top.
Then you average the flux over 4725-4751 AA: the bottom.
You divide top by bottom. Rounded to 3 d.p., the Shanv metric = 0.978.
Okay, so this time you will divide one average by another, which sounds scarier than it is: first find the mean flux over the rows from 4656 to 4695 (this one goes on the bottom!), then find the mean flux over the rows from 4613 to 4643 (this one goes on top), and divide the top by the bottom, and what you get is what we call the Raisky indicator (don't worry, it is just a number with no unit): 1.06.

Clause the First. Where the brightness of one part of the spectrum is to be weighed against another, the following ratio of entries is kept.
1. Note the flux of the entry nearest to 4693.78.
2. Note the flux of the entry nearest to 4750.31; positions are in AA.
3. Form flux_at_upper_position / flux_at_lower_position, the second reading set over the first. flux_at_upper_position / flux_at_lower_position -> 1.13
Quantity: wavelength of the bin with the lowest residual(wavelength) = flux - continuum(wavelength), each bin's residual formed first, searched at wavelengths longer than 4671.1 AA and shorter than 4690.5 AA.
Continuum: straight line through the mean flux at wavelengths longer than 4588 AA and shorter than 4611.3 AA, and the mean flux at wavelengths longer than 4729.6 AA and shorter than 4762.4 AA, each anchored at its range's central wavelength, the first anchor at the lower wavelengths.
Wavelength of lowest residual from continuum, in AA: 4685.14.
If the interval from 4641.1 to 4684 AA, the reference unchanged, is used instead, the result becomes 4667.91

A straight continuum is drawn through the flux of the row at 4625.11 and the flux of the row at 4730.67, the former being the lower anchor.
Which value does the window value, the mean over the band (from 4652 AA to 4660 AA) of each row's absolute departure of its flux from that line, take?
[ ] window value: 1.5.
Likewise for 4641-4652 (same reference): 1.3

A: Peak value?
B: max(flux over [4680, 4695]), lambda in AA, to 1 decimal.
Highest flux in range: 24.3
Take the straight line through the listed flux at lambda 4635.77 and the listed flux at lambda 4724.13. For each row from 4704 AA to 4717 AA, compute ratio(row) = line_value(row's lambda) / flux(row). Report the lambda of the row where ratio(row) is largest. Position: 4708.93 AA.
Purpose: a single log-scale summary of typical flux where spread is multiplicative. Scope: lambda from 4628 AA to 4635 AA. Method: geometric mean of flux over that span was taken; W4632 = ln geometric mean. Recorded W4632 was 3.05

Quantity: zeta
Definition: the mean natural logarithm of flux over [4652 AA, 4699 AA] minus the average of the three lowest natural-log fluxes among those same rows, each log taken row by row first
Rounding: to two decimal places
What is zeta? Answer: 0.13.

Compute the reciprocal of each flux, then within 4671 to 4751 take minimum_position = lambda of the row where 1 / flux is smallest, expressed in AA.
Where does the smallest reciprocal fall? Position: 4739.39 AA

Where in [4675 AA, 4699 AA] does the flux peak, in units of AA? 4691.61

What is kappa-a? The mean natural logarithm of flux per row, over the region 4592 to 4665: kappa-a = 3.06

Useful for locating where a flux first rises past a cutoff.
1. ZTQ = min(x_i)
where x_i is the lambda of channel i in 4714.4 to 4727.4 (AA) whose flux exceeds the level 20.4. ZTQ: 4715.44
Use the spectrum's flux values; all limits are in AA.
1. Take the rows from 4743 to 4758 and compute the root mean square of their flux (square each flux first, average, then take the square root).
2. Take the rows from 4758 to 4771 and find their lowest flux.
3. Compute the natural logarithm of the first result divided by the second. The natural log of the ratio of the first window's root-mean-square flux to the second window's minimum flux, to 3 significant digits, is 0.115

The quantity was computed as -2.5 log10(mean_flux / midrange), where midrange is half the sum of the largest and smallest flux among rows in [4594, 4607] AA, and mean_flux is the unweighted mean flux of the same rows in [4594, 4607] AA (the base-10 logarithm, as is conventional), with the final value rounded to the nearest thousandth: 0.009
